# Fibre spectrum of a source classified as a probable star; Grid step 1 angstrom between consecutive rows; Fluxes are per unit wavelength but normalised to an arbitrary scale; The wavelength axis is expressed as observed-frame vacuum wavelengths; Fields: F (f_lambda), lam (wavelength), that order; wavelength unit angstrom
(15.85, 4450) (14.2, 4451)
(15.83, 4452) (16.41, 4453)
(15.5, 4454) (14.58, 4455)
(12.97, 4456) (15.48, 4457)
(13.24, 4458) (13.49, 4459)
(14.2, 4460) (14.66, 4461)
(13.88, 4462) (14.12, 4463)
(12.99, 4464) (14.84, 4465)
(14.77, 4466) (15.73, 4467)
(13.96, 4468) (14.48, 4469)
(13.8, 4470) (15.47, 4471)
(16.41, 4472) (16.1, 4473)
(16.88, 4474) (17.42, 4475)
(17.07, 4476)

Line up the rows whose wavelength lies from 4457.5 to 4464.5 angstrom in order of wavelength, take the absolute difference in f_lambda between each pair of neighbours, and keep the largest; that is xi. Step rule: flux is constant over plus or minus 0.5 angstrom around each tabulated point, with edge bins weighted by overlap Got 1.1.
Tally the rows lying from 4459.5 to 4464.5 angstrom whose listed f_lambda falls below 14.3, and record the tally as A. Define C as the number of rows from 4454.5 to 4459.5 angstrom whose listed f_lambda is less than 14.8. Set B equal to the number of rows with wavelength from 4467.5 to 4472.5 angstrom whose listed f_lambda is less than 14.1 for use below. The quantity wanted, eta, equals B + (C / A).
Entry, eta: 3.0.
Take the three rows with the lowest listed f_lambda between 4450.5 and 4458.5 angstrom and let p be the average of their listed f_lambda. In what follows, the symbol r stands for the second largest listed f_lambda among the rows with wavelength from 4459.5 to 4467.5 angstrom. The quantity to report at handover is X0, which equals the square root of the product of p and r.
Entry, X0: 14.1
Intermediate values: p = 13.5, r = 14.84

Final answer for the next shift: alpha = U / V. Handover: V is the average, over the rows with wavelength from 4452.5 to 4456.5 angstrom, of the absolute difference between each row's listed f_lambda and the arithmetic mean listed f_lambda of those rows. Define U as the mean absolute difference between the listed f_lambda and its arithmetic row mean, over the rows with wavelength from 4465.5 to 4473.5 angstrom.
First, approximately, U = 0.84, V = 1.09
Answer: 0.8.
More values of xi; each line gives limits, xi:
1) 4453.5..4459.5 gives 2.5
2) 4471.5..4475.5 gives 0.8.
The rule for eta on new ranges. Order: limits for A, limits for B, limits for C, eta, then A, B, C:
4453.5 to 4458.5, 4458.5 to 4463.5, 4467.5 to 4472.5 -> 3.5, 2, 2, 3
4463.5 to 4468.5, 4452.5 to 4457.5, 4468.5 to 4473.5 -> 2.0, 2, 1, 2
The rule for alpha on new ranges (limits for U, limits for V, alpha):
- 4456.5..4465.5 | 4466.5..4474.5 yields 0.7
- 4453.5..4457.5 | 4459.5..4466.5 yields 1.8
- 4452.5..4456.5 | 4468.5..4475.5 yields 1.1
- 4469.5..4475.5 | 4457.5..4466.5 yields 1.7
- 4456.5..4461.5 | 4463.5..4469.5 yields 1.0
